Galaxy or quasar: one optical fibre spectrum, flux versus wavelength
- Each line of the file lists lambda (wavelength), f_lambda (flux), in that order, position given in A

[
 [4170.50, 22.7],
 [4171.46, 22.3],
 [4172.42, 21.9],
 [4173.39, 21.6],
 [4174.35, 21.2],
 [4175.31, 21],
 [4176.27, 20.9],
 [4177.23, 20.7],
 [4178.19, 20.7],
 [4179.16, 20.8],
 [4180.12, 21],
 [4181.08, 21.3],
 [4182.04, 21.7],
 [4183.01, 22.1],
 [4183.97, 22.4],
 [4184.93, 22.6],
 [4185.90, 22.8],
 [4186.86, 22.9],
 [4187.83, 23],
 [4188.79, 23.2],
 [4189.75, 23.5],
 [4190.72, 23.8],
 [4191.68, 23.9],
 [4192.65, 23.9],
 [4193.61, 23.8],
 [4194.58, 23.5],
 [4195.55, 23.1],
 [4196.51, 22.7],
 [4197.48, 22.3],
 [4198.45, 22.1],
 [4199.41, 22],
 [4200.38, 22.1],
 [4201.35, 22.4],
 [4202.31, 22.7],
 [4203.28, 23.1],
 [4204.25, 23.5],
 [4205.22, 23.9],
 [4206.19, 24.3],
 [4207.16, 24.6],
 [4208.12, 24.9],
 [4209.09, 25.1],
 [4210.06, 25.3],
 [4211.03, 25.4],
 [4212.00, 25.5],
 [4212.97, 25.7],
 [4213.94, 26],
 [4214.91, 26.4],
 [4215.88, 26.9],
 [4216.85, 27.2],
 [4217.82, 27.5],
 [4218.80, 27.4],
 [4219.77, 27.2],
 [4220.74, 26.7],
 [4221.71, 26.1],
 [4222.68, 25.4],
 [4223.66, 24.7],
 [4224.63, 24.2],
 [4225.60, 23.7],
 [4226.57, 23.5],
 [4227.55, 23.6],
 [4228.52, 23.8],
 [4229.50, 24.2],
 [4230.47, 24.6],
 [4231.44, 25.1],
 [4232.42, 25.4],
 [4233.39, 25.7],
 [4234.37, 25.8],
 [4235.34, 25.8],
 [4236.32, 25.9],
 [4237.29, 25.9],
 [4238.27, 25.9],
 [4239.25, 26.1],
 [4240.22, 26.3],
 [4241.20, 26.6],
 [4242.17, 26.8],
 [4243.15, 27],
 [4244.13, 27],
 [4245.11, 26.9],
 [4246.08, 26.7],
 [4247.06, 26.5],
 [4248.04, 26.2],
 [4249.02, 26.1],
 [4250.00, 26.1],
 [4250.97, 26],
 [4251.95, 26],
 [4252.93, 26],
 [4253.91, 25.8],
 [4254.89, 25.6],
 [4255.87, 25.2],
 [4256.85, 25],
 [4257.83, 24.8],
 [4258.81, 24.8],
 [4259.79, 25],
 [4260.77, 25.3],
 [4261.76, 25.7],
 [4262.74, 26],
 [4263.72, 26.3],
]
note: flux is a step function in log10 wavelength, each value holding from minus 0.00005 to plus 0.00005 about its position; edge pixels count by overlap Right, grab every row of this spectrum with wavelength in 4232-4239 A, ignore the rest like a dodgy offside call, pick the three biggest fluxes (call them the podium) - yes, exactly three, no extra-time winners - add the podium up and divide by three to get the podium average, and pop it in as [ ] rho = 25.9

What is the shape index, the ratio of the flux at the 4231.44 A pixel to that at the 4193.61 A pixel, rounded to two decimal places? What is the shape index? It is 1.05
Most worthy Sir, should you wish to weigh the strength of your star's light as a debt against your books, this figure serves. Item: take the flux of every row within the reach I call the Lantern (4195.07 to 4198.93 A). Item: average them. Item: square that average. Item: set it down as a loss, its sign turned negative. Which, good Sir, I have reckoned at -509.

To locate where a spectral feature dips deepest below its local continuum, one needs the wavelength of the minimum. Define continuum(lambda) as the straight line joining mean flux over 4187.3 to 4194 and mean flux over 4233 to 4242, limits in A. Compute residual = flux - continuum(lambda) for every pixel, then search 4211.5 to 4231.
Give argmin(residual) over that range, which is 4226.57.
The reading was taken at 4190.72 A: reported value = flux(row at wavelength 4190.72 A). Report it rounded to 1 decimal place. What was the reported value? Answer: 23.8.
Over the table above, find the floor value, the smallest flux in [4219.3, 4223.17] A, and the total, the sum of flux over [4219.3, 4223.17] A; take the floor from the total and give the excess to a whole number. 80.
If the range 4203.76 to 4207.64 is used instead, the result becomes 73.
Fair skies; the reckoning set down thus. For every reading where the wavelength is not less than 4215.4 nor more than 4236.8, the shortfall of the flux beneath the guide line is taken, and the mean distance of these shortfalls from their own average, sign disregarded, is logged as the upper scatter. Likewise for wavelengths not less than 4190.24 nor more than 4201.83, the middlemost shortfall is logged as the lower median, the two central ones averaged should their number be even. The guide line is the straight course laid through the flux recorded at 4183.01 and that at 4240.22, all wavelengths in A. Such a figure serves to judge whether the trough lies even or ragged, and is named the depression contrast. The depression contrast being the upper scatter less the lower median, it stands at 1.2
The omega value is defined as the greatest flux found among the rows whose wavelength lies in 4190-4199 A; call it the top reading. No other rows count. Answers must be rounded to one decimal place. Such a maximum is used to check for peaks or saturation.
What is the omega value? 23.9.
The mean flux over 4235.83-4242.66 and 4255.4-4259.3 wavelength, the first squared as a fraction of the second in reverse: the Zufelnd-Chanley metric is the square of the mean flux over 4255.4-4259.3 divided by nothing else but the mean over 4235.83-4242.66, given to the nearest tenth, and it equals 23.7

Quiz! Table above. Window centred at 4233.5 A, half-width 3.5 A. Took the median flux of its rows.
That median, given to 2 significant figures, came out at 26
